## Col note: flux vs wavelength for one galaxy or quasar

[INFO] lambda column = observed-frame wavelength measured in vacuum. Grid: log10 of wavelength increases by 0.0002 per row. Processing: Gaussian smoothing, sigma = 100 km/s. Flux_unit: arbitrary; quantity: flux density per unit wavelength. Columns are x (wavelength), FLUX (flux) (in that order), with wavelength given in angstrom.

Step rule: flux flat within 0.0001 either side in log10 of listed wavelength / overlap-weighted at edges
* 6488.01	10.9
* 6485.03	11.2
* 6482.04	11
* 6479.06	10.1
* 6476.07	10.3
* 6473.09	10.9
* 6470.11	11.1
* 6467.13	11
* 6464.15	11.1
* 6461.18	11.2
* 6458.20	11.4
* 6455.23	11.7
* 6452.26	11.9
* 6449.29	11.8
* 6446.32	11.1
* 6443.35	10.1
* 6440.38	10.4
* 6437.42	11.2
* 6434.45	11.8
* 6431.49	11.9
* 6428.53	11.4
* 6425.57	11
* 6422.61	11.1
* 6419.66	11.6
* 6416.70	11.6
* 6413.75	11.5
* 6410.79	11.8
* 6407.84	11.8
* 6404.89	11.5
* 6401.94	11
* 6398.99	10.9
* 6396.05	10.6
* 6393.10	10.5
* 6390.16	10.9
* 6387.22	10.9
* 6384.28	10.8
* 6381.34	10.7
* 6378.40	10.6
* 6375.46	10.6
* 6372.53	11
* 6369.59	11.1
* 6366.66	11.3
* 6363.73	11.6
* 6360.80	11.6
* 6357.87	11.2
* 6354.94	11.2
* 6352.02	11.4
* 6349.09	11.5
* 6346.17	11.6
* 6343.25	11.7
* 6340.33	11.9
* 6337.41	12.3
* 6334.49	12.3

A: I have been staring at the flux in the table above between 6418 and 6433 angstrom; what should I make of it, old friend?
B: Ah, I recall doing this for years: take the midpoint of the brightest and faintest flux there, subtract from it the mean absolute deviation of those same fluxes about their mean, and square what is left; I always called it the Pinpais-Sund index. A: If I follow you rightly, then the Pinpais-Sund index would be 125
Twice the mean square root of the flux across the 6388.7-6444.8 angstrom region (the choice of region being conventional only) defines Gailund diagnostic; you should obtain 6.69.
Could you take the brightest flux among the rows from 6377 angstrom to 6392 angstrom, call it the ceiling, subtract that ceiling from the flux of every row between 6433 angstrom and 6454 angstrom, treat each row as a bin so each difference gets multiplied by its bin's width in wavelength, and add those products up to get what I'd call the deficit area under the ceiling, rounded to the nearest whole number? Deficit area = 6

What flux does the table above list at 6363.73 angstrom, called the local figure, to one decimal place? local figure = 11.6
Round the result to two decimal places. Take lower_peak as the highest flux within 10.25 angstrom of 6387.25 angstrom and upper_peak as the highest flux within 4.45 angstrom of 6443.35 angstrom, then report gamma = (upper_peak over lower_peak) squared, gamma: 1.04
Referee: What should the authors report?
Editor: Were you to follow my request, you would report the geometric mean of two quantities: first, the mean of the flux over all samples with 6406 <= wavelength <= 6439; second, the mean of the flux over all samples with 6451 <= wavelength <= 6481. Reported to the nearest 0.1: 11.3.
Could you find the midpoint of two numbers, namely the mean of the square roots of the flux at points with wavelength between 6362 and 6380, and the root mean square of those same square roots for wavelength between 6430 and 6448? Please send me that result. 3.325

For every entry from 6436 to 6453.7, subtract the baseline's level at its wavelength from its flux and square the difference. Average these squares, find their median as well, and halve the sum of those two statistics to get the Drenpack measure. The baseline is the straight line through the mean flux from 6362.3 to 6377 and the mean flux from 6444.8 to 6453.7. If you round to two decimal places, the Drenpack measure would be 0.41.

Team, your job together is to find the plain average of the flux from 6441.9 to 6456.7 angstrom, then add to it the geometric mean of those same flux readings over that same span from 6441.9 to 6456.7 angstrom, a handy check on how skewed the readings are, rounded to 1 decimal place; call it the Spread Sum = 22.6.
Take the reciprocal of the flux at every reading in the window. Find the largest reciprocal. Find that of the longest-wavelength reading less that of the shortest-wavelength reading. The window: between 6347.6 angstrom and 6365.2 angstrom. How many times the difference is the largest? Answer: -119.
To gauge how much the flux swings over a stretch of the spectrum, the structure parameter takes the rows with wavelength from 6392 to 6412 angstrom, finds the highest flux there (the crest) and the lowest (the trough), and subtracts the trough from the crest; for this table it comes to 1.3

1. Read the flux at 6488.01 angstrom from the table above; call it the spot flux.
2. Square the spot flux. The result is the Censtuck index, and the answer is 119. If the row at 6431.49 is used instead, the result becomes 142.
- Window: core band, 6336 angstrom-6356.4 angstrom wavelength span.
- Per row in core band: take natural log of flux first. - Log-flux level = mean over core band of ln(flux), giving 2.46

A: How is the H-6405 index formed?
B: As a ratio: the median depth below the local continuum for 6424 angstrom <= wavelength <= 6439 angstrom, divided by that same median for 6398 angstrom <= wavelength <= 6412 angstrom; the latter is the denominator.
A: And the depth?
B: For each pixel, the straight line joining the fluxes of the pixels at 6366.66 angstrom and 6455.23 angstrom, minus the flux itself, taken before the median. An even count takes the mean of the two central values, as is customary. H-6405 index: -6.6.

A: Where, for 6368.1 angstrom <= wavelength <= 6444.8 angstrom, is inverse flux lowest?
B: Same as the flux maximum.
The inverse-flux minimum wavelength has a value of 6431.49 angstrom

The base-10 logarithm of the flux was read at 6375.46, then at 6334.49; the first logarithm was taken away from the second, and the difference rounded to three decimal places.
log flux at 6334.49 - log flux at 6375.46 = 0.065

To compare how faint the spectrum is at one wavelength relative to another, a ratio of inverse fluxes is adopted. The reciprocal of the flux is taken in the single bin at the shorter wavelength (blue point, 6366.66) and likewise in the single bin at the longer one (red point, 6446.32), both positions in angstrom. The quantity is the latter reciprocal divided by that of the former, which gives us 1.02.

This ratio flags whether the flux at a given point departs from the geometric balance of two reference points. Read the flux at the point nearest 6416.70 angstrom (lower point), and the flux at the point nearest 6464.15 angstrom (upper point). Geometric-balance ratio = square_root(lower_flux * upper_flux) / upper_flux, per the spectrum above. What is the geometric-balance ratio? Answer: 1.02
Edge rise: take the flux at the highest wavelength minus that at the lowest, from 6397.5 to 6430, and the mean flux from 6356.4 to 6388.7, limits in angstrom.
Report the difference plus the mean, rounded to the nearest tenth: 11.5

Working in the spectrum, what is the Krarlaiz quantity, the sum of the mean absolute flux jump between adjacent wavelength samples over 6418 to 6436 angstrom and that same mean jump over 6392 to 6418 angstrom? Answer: 0.53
